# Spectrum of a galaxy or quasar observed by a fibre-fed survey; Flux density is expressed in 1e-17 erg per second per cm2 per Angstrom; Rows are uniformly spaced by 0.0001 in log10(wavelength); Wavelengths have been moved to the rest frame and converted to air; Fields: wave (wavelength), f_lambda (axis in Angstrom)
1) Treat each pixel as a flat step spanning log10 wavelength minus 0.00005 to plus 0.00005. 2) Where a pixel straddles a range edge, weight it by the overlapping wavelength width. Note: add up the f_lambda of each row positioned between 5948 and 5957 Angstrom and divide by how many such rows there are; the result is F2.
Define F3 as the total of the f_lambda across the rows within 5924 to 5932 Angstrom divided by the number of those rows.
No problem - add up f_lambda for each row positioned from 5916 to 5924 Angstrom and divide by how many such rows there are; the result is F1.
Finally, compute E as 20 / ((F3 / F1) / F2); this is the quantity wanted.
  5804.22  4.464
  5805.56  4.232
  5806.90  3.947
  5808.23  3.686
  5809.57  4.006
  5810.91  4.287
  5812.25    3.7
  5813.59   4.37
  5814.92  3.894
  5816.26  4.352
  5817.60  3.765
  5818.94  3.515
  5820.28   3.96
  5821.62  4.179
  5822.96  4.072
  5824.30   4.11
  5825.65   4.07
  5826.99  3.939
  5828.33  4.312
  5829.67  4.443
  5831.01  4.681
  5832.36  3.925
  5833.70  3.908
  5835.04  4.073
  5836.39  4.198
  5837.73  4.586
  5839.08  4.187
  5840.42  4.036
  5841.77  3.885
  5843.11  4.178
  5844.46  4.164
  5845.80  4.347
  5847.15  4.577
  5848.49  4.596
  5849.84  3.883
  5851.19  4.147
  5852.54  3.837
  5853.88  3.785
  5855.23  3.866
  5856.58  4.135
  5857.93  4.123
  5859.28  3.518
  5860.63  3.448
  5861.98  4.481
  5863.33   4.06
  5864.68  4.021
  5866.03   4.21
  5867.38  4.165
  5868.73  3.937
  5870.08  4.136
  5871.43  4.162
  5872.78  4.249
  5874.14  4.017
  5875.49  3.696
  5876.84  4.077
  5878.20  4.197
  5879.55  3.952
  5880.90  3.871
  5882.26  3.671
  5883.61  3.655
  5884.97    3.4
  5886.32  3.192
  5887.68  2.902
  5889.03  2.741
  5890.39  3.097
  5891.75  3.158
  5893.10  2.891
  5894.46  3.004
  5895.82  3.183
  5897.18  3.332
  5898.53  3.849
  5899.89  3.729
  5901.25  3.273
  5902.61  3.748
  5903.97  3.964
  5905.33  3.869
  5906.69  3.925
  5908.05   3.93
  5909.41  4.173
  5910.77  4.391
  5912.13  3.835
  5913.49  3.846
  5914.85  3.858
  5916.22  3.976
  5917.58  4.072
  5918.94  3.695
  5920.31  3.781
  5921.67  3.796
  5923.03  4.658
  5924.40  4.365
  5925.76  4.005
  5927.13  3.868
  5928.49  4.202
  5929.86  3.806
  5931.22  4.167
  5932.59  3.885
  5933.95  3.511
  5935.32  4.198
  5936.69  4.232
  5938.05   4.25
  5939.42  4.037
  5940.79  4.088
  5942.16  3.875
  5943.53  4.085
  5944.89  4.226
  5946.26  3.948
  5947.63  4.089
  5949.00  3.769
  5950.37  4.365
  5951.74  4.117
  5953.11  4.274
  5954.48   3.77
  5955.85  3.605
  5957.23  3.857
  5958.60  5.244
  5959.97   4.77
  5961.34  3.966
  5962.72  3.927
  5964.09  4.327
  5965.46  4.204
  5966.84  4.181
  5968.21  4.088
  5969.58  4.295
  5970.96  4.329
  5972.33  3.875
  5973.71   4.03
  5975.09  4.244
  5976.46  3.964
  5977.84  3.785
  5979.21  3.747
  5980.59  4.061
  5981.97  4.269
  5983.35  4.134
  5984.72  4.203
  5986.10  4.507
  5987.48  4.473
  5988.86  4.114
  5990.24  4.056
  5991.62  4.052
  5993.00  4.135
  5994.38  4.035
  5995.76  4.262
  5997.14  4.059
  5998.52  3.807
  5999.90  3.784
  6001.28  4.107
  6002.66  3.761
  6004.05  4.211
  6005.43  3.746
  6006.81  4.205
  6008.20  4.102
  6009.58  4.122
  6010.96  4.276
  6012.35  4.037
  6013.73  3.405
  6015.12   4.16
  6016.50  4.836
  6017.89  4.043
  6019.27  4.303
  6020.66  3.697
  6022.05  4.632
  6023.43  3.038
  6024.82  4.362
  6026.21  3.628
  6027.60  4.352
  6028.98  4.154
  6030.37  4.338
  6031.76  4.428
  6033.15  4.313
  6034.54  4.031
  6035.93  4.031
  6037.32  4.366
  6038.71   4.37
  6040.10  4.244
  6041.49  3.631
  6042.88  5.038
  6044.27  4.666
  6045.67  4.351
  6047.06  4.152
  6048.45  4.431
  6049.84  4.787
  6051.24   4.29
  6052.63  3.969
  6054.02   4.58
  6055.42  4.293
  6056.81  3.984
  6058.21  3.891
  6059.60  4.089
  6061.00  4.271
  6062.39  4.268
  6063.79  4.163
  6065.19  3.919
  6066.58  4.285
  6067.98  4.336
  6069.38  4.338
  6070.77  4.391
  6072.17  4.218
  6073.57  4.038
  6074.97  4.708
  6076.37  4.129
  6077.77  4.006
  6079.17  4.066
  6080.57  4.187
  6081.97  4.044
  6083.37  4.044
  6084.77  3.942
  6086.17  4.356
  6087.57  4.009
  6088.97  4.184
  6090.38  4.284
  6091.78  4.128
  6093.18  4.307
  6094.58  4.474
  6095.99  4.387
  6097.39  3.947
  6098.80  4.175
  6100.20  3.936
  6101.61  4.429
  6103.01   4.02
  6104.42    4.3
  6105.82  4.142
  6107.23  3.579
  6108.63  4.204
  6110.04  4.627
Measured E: 78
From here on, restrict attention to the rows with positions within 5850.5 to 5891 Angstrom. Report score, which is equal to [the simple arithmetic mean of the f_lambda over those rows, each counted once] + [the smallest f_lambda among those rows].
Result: 6.57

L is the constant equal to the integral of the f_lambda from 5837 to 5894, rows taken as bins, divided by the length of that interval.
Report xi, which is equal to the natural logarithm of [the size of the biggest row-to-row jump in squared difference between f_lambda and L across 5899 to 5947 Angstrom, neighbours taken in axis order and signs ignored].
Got -0.5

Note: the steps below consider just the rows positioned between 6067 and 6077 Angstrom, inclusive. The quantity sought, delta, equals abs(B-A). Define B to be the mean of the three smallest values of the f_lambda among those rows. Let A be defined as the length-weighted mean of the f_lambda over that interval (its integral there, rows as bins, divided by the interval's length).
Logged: 0.18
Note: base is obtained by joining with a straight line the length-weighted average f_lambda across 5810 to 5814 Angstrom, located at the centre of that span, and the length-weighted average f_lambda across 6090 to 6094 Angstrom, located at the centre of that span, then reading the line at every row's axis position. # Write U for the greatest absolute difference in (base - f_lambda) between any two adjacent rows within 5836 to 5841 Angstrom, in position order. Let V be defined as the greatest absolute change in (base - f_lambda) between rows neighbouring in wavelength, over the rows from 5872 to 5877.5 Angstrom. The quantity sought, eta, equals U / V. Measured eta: 1.1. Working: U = 0.40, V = 0.38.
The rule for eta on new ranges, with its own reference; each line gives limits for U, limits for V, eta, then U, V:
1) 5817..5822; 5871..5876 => 1.4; 0.44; 0.32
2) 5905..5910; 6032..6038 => 0.7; 0.24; 0.33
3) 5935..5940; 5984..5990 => 0.6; 0.21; 0.36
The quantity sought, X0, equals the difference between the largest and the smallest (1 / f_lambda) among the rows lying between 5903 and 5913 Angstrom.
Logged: 0.03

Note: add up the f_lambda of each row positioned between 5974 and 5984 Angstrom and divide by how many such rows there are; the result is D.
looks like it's 4.03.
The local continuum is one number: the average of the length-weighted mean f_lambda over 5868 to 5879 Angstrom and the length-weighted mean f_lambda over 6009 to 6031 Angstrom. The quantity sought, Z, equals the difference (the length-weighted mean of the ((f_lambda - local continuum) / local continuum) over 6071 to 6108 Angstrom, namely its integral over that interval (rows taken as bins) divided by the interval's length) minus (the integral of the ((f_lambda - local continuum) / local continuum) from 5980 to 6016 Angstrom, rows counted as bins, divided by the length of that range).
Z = 0.02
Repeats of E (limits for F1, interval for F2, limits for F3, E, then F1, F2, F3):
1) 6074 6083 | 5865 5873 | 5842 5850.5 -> 81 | 4.19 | 4.14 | 4.29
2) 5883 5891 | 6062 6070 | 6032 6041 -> 63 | 3.16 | 4.22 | 4.23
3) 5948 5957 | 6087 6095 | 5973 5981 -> 85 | 3.98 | 4.23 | 3.97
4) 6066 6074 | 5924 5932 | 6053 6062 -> 83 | 4.27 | 4.07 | 4.18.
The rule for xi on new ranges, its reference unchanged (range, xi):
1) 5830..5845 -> -0.5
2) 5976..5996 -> -1.2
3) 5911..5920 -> -3.6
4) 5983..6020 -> -0.1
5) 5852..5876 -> -1.1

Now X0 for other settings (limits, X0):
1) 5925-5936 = 0.05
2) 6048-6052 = 0.02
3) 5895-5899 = 0.05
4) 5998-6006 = 0.03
